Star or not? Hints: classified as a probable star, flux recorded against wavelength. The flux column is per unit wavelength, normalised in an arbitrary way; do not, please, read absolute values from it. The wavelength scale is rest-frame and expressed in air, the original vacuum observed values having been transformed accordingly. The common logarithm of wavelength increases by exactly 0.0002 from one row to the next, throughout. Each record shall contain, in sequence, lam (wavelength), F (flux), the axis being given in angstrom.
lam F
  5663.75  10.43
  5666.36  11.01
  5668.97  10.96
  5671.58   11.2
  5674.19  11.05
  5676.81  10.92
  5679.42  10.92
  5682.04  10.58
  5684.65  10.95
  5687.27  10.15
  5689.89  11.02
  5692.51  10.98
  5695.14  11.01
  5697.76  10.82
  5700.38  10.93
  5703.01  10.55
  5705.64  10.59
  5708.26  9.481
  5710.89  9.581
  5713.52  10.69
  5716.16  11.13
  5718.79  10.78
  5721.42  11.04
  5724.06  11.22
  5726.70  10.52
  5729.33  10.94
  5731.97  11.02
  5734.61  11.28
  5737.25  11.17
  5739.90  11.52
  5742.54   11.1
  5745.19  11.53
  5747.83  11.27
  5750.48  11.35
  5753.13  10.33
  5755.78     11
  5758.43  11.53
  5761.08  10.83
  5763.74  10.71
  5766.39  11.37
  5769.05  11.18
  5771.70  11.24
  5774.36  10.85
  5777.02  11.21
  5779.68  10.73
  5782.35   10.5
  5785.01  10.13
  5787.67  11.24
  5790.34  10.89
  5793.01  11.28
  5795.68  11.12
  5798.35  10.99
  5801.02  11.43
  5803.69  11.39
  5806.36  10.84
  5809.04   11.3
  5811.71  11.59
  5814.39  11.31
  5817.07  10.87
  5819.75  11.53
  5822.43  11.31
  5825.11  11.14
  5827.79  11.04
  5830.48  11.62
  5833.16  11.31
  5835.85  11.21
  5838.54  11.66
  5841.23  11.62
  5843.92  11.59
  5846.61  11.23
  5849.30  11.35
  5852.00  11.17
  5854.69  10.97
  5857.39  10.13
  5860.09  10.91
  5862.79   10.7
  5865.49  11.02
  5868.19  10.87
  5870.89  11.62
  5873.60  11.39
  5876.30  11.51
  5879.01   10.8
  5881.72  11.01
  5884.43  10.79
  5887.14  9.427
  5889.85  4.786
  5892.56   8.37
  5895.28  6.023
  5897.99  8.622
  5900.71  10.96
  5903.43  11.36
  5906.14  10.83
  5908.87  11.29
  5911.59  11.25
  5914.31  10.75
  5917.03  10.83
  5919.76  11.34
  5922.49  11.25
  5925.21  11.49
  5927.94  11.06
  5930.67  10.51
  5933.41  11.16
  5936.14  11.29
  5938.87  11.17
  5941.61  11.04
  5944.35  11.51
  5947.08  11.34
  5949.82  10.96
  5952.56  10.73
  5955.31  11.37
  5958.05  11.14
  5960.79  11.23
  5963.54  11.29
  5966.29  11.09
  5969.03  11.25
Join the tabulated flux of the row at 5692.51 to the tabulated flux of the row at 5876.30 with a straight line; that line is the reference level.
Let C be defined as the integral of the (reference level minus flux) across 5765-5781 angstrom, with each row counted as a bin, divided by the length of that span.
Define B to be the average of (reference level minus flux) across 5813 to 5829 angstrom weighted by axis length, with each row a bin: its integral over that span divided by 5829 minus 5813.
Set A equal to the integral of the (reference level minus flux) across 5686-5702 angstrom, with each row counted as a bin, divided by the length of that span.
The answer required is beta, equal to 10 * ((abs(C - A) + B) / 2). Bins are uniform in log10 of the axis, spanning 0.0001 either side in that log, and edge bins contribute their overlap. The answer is 1.0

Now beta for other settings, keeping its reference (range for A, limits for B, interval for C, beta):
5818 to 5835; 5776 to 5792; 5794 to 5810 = 2.6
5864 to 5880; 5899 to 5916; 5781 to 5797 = 3.4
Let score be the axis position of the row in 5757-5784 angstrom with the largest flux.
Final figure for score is 5758.43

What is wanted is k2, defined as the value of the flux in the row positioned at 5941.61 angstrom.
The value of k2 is 11.04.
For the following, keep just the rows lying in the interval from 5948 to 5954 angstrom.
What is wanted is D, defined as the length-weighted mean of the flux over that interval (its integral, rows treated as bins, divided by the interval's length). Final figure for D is 10.9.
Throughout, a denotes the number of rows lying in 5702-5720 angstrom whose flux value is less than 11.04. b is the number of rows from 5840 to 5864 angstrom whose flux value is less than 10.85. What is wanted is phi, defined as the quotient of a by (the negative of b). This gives -3.0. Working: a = 6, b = 2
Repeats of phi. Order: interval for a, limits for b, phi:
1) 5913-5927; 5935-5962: -2.0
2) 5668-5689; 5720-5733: -6.0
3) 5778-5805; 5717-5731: -2.5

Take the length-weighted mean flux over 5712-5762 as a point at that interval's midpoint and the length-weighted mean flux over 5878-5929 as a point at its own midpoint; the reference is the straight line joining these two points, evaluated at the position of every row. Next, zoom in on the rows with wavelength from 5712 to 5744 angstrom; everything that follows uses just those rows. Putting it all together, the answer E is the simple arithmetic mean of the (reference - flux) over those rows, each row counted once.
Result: 0.1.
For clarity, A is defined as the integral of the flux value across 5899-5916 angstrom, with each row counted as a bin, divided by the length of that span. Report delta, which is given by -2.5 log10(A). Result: -2.606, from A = 11.0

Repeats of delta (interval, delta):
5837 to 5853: -2.646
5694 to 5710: -2.557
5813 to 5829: -2.623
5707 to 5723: -2.549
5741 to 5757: -2.614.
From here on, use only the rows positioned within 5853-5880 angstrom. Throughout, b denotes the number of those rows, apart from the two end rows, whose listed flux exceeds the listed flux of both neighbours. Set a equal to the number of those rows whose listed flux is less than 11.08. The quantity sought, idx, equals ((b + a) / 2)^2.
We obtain 30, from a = 7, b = 4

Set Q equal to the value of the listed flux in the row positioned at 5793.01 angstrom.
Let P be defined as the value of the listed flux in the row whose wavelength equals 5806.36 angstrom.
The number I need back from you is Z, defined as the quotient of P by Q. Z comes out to 0.96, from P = 10.84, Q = 11.28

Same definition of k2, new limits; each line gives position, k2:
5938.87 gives 11.17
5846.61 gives 11.23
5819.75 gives 11.53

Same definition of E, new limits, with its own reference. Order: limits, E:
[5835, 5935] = -0.4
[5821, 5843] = -0.8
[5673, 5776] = 0.2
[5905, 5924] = -1.0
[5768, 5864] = -0.5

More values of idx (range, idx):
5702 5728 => 30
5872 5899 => 30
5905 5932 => 16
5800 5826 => 4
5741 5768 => 12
